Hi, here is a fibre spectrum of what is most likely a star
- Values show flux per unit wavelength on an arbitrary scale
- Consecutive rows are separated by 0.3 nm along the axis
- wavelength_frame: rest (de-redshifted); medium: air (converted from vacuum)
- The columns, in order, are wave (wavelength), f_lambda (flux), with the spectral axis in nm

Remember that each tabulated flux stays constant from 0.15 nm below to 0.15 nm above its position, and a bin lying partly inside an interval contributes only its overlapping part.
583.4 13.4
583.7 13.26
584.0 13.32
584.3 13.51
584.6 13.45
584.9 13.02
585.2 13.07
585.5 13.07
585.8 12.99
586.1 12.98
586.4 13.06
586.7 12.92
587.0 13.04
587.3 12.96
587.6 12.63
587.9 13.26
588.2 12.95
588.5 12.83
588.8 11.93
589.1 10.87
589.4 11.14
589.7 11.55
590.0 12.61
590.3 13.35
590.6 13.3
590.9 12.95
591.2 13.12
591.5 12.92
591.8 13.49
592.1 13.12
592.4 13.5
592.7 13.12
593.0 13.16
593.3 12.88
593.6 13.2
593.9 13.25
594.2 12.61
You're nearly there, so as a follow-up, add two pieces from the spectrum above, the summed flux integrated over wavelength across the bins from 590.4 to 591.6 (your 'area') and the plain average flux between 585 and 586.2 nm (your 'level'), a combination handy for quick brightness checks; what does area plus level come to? 28.7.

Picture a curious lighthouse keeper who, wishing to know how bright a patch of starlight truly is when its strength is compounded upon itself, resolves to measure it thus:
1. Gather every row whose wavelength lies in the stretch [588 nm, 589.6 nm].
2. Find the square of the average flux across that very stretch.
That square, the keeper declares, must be 143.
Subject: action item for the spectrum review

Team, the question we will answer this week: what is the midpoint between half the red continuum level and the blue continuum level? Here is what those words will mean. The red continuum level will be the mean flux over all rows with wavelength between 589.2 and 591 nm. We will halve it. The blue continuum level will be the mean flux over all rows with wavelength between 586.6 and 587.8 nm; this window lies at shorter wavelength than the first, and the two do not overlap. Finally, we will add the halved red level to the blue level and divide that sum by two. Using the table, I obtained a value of 9.56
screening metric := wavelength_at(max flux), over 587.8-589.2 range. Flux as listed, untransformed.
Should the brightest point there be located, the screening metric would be 587.9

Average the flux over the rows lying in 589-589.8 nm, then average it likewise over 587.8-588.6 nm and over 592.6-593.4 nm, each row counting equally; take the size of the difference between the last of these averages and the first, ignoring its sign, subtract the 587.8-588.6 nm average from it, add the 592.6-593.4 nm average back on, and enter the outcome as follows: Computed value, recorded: 1.9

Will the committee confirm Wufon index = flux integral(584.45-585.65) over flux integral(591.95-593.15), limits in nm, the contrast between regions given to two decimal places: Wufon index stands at 0.99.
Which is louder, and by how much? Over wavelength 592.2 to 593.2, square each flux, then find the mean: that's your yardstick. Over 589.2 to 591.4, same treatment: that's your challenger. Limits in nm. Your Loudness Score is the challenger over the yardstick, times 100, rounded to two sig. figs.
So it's 90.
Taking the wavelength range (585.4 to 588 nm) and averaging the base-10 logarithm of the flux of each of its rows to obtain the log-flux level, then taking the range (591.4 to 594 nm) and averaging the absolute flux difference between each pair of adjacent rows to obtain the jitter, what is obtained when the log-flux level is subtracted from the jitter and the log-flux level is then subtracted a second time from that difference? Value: -1.93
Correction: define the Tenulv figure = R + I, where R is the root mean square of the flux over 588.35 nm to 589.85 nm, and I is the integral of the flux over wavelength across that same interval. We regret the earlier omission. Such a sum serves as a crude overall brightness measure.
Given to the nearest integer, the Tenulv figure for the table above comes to 29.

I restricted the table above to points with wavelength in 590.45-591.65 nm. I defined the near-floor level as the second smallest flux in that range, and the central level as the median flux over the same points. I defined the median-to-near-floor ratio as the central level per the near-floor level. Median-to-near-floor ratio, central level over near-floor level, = 1.01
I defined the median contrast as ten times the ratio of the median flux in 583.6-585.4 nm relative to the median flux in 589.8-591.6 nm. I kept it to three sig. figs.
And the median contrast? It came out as 10.2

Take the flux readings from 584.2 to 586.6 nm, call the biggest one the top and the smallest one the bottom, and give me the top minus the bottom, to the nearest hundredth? 0.53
